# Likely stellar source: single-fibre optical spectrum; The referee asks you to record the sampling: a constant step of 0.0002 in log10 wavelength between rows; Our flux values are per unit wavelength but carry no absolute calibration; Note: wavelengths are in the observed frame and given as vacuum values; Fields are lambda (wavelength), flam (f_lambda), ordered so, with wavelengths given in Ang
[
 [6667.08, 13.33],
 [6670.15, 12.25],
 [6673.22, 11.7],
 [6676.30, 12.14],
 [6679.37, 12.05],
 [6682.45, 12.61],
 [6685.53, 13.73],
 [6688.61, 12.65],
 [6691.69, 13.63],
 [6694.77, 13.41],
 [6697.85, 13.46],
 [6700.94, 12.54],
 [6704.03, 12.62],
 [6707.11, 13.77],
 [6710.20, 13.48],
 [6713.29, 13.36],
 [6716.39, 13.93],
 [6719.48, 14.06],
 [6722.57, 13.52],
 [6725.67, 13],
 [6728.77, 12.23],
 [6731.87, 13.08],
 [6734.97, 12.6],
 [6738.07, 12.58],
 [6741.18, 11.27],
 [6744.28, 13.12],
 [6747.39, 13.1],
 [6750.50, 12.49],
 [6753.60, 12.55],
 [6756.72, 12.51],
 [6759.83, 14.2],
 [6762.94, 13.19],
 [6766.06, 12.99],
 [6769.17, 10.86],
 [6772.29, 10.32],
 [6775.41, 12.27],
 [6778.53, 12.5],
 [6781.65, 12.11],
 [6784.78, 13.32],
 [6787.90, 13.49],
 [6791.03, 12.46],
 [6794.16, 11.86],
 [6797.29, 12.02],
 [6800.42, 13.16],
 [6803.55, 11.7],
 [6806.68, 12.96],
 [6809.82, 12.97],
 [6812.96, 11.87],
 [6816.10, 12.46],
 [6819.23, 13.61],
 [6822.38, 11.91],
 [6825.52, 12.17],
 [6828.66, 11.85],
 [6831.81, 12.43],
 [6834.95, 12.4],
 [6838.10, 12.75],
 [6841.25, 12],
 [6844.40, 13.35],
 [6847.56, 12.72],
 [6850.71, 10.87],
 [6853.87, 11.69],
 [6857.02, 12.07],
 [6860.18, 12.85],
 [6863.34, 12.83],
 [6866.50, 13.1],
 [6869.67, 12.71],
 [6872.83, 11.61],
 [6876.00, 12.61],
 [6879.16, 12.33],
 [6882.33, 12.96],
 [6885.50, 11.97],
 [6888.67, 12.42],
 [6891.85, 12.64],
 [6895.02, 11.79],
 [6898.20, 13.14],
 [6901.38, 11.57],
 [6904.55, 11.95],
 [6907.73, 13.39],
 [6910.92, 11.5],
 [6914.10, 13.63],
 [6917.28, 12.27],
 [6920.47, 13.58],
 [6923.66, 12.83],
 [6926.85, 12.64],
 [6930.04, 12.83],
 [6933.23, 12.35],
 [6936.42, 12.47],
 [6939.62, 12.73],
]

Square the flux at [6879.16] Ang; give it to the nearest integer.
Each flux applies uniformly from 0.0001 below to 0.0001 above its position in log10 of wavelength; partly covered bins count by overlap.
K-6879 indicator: 152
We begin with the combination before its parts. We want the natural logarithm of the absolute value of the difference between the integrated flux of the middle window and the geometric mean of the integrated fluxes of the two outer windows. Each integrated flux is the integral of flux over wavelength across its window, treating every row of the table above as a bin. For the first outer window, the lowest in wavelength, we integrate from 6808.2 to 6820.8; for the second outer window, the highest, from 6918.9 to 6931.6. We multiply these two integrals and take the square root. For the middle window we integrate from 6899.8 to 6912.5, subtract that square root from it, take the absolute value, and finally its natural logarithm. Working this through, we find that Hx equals 2.2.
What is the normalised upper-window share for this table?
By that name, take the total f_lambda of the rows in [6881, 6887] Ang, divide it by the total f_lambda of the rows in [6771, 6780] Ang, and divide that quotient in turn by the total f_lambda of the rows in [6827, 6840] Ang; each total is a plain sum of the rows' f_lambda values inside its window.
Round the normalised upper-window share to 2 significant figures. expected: 0.014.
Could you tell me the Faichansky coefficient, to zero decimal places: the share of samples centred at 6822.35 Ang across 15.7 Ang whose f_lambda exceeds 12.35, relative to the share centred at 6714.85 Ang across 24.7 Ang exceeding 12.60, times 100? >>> 40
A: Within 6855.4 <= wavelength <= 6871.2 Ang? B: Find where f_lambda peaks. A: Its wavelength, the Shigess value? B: 6866.50 Ang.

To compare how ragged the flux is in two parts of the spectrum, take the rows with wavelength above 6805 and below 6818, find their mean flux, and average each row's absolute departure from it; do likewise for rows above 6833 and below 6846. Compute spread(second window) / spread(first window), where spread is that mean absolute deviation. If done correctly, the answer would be 1.06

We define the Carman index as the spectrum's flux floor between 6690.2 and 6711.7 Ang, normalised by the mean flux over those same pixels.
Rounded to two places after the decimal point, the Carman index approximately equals 0.94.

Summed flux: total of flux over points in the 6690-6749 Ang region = 249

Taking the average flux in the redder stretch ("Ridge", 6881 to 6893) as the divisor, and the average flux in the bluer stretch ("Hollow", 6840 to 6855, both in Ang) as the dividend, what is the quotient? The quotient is 0.97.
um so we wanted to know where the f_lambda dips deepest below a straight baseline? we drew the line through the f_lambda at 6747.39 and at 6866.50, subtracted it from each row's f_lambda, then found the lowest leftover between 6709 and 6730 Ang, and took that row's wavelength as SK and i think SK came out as 6728.77 Ang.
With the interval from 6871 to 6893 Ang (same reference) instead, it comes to 6872.83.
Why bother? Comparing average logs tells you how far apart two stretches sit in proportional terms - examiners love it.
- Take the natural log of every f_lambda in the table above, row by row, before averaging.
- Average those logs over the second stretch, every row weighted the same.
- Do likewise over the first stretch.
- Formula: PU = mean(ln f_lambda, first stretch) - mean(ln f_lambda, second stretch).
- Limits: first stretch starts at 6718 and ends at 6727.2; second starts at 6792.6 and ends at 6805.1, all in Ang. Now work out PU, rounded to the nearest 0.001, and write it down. 0.105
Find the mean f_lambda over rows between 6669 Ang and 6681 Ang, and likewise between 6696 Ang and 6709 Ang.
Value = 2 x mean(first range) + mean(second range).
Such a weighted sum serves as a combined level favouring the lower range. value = 37.2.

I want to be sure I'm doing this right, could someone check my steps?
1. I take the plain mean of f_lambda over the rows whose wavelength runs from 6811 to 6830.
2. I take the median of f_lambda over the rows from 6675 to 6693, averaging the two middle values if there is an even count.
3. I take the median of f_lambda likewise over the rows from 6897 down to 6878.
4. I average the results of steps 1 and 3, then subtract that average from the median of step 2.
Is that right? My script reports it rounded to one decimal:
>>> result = 0.3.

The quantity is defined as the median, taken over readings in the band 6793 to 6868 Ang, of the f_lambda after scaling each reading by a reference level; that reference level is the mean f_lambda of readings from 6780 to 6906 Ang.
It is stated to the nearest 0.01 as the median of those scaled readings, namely 1.00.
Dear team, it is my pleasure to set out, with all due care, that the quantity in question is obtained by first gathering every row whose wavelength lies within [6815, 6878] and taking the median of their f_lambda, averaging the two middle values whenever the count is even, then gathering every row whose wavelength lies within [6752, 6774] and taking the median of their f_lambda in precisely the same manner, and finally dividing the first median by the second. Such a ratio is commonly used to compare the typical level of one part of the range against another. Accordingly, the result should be 0.99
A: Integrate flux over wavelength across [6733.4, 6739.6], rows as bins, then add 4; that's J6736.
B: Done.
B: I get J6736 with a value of 82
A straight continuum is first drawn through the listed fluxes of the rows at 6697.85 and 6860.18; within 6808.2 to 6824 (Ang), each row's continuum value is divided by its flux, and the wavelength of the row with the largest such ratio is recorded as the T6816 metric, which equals 6812.96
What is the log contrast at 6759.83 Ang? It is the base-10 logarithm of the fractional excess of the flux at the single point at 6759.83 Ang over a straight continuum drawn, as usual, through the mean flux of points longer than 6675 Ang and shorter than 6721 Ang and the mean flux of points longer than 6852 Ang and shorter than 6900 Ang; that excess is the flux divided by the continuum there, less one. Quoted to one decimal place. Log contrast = -1.0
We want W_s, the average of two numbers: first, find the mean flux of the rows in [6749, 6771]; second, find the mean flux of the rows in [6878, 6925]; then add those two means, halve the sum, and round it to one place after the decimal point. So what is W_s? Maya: 12.6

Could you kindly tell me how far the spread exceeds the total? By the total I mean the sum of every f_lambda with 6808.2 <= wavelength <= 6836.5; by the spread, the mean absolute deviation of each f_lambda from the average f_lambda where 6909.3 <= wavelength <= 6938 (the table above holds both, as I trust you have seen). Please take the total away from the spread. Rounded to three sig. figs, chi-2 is -111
